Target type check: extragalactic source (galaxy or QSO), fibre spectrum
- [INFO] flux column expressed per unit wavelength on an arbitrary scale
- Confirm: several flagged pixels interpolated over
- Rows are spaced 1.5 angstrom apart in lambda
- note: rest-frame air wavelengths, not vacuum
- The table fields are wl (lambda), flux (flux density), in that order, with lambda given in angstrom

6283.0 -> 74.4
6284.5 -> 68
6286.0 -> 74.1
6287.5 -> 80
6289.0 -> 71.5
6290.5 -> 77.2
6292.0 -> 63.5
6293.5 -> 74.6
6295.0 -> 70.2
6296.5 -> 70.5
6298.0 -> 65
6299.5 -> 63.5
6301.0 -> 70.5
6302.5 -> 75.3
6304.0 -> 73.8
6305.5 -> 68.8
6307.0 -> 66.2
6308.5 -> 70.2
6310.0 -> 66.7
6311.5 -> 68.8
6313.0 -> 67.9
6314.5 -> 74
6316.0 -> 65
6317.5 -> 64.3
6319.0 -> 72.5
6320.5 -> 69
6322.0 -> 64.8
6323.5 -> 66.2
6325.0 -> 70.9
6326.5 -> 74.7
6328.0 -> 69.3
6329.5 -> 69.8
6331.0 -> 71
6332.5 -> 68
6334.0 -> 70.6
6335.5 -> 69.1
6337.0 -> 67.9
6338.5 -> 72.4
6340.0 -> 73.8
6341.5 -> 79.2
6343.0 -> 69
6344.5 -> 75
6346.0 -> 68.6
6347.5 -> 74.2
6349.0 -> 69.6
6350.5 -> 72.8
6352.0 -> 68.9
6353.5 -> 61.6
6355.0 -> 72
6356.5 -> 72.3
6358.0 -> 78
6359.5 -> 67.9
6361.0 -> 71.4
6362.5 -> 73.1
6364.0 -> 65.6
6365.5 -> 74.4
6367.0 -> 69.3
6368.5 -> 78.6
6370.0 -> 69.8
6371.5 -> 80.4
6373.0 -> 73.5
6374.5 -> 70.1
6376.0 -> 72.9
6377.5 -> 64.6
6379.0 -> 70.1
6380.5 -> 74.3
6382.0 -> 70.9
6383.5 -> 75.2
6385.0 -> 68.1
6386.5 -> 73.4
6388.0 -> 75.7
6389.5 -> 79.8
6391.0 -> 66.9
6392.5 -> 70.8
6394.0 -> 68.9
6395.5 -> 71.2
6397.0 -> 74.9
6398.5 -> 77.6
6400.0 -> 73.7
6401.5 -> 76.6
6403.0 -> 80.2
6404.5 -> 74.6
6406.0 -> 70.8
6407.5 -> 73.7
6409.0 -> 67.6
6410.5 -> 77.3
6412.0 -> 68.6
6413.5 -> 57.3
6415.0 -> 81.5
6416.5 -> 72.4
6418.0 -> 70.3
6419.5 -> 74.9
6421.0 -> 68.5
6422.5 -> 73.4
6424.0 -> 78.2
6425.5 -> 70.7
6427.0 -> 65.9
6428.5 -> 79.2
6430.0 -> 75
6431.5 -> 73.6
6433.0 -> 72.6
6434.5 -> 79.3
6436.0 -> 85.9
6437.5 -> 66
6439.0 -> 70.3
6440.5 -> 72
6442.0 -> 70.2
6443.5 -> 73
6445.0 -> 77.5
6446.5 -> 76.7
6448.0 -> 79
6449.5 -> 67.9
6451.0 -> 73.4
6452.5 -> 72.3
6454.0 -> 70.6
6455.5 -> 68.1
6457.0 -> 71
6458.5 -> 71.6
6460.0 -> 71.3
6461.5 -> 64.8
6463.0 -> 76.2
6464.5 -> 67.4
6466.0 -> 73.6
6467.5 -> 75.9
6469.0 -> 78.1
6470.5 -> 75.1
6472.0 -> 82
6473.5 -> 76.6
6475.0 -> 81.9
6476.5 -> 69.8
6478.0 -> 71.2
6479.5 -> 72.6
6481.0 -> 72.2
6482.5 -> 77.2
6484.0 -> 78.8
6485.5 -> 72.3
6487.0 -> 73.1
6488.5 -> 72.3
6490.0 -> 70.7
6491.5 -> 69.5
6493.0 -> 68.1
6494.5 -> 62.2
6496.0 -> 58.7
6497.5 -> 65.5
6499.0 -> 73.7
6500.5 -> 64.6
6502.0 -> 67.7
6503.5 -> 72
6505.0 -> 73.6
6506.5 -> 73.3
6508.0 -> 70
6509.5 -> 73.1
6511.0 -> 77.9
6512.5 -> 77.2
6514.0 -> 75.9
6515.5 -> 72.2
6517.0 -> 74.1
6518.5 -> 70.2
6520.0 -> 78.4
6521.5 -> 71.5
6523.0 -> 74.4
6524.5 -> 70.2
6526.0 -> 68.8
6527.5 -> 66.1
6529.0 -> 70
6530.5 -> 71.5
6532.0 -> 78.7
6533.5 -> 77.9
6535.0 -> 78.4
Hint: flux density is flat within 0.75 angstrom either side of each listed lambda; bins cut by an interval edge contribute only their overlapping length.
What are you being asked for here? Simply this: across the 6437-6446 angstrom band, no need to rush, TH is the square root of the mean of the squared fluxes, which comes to 72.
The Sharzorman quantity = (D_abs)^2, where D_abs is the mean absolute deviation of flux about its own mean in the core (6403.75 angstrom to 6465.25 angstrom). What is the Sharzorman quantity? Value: 14.6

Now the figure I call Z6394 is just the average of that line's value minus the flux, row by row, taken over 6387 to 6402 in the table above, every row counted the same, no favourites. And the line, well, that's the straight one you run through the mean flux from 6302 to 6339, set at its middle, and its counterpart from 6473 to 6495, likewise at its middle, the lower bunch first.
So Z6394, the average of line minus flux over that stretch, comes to -2.7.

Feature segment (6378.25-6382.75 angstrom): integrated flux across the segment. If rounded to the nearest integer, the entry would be 323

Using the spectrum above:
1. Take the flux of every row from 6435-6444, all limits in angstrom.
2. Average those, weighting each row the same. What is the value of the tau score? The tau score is 73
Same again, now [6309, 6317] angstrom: 68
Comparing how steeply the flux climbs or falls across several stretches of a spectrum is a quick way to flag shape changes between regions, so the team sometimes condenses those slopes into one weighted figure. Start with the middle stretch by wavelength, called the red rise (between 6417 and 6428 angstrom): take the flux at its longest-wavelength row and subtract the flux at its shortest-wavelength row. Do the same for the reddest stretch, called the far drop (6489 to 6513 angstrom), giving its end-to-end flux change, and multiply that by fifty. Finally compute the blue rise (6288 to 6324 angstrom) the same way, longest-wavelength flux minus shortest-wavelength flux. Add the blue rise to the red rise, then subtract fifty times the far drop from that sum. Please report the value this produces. -335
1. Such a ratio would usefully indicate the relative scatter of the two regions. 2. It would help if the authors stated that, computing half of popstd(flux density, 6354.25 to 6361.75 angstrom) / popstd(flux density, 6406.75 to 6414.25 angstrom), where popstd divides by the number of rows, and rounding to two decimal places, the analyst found 0.24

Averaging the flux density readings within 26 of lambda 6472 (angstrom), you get 72.2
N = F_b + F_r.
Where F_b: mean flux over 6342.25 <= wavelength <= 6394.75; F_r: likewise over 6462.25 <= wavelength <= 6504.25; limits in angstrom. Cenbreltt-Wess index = 144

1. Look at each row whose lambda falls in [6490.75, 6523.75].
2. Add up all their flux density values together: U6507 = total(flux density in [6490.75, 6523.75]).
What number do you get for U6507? 1564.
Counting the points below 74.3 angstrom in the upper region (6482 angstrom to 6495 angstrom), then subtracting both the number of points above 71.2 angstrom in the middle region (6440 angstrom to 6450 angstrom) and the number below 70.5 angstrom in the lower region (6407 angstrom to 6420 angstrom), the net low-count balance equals -2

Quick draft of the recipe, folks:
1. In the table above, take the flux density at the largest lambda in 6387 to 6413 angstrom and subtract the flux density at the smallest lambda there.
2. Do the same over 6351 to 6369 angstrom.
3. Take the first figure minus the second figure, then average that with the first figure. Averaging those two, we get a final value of -12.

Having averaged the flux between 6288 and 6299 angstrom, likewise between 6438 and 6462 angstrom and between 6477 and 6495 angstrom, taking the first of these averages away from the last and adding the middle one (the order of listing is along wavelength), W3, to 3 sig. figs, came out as 73.2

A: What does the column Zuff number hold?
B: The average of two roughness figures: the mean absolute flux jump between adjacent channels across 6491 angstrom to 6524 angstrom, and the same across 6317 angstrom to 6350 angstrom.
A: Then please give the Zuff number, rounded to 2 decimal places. 4.05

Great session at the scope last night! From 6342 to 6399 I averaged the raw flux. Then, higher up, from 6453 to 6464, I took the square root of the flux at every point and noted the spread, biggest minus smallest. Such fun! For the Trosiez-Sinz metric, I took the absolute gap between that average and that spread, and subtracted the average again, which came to -0.68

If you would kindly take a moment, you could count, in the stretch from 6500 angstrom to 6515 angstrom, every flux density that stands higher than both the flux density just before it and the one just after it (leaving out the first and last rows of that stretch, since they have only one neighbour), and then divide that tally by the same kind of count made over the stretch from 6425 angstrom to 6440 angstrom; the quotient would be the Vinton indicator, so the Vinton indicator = 1.0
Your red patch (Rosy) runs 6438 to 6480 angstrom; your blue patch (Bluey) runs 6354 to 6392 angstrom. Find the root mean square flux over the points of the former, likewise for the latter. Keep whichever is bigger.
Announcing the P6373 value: 73.3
